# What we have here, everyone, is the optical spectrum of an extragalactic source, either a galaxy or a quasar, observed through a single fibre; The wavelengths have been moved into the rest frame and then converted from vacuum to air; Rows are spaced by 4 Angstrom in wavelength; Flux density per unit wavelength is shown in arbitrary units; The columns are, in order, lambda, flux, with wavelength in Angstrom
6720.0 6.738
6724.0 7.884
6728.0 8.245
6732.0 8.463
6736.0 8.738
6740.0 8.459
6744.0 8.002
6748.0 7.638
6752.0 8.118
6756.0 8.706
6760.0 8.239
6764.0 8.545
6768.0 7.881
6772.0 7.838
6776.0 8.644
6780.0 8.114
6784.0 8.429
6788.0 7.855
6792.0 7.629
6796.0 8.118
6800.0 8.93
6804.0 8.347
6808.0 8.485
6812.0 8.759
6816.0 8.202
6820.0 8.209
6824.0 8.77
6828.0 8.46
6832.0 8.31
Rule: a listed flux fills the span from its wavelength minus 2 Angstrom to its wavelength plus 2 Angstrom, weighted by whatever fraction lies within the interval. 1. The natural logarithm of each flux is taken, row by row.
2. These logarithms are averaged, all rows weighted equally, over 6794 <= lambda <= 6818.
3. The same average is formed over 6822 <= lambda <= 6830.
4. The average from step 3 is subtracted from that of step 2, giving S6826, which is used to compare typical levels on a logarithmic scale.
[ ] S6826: -0.017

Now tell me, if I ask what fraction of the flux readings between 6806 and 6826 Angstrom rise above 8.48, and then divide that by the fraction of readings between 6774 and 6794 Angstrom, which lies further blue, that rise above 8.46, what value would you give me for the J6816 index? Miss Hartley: 3.00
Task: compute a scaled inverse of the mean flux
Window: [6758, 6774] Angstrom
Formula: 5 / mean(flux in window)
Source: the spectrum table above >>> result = 0.615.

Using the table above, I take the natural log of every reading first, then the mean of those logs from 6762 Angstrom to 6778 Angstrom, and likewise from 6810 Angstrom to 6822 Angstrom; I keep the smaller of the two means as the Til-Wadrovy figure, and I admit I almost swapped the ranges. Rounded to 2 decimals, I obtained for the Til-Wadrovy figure 2.11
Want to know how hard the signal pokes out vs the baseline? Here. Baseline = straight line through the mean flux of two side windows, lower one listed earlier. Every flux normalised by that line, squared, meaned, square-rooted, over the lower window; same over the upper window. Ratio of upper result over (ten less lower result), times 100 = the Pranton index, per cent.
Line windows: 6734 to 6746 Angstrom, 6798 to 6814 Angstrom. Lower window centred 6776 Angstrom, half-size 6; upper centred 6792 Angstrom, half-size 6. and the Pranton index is 10.1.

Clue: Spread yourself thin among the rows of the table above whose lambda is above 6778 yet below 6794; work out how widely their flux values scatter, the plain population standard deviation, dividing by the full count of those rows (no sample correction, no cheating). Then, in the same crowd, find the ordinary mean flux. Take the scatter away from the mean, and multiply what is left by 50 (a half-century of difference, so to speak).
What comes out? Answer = 385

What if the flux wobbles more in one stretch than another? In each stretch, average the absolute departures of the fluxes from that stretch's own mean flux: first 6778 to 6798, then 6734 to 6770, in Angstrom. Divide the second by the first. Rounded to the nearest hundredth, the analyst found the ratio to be 1.37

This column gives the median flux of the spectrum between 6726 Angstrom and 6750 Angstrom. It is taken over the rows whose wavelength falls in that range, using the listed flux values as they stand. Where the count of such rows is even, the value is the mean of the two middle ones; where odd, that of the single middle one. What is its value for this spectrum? 8.35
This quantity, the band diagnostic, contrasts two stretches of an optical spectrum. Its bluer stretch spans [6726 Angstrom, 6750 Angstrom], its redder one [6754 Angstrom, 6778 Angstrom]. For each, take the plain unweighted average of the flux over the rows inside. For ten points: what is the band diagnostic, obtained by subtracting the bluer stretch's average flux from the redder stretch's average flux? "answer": 0.05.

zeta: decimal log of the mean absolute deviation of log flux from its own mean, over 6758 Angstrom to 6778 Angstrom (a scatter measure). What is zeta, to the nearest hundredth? -1.80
